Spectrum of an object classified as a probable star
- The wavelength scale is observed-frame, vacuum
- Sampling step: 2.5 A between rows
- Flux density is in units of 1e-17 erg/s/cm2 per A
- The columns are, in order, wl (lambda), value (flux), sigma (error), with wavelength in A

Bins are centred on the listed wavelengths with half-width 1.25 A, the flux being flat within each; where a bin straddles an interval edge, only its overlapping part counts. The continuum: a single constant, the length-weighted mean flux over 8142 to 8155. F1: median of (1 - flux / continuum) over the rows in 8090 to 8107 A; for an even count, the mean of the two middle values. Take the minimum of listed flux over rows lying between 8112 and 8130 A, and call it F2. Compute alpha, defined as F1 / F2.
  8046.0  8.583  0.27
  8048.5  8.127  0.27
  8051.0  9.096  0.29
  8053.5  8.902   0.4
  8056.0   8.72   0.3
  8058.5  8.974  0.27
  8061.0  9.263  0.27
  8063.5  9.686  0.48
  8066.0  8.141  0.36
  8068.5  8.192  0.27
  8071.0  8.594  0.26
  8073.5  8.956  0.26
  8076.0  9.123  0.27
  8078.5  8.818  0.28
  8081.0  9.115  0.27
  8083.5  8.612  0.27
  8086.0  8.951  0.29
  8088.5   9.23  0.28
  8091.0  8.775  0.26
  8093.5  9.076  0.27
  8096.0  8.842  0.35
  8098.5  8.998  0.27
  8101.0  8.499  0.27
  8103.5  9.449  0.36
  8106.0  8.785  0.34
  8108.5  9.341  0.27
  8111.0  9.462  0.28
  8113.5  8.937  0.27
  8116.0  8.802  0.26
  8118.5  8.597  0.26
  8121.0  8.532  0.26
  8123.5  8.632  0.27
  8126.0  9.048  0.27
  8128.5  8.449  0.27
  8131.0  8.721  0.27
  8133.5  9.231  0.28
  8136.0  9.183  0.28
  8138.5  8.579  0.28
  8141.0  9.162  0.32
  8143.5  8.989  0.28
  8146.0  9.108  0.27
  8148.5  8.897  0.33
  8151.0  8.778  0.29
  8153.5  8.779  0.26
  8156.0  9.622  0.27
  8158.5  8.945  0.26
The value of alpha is 0.0011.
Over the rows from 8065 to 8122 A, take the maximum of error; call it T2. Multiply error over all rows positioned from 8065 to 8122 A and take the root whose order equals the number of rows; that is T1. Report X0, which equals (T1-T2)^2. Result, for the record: 0.0060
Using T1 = 0.282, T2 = 0.36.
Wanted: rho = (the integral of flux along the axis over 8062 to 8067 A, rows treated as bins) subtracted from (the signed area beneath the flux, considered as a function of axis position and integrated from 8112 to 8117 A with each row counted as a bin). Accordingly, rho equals -0.3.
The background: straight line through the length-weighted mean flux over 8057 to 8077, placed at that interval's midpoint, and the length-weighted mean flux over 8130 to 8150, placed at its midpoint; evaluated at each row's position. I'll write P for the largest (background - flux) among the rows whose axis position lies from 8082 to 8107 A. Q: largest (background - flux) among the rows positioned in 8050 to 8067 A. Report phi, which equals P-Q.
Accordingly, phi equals -0.299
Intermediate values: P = 0.4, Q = 0.72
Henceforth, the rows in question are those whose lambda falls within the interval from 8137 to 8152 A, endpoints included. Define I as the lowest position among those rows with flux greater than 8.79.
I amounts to 8141.0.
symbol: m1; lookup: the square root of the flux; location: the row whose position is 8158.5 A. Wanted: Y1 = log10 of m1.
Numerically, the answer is 0.476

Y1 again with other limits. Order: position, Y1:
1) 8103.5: 0.488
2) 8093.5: 0.479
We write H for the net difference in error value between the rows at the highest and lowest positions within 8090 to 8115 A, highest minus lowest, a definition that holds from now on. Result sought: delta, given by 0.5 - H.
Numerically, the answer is 0.490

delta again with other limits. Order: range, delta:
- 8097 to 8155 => 0.510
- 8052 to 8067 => 0.540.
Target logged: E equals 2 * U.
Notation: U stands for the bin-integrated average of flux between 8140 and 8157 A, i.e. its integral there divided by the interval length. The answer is 18.1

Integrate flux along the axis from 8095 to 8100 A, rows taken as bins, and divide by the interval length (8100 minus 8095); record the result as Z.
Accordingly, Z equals 8.90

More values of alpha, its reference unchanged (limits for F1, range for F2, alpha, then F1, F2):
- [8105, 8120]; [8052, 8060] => 0.0008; 0.007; 8.72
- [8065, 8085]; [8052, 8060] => 0.0027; 0.024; 8.72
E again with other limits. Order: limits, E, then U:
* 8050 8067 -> 18.0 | 8.98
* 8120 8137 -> 17.7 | 8.83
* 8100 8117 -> 18.1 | 9.05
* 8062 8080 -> 17.6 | 8.80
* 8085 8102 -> 17.8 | 8.92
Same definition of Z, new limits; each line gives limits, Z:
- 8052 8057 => 8.83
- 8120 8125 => 8.61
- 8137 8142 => 8.87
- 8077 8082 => 8.97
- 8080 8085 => 8.86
